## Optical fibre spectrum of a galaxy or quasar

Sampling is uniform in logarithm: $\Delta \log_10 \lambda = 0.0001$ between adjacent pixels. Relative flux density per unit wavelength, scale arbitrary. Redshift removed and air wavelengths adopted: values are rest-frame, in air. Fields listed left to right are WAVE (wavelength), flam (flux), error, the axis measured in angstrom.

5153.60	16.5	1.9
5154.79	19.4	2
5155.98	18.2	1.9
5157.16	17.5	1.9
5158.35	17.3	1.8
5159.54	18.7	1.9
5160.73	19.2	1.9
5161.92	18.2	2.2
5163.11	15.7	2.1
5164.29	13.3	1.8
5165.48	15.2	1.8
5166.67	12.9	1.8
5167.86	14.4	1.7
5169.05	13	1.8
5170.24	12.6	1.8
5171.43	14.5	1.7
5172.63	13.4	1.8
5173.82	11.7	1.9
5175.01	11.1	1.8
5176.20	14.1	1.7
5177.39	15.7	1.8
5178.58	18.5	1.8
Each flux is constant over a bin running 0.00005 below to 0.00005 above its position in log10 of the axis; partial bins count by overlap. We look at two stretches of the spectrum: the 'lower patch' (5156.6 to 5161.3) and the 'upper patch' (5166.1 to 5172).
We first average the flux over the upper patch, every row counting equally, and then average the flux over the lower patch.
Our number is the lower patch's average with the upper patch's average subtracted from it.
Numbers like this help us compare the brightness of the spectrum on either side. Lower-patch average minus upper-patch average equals 4.7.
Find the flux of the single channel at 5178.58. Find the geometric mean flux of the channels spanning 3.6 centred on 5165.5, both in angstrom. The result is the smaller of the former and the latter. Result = 13.8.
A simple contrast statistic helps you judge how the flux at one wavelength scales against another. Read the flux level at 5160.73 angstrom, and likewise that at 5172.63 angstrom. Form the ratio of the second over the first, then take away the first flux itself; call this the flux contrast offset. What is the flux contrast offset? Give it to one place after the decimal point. -18.5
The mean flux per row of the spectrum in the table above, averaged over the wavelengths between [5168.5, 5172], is 13.4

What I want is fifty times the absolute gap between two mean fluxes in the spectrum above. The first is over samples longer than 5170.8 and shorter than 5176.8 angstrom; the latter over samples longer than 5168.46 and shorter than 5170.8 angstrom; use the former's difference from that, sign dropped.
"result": 8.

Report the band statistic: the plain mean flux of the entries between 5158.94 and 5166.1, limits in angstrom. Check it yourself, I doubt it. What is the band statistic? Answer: 17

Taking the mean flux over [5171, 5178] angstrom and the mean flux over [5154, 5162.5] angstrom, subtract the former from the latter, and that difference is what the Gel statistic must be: 4.9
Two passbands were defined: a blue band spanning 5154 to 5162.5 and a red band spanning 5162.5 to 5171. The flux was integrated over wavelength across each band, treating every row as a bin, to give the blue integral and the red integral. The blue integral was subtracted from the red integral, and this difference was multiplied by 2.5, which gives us -93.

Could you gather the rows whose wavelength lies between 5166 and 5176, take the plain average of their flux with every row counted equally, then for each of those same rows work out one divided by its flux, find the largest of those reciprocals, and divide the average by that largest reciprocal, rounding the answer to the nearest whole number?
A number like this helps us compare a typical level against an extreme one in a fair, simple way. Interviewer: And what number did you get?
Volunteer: 144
